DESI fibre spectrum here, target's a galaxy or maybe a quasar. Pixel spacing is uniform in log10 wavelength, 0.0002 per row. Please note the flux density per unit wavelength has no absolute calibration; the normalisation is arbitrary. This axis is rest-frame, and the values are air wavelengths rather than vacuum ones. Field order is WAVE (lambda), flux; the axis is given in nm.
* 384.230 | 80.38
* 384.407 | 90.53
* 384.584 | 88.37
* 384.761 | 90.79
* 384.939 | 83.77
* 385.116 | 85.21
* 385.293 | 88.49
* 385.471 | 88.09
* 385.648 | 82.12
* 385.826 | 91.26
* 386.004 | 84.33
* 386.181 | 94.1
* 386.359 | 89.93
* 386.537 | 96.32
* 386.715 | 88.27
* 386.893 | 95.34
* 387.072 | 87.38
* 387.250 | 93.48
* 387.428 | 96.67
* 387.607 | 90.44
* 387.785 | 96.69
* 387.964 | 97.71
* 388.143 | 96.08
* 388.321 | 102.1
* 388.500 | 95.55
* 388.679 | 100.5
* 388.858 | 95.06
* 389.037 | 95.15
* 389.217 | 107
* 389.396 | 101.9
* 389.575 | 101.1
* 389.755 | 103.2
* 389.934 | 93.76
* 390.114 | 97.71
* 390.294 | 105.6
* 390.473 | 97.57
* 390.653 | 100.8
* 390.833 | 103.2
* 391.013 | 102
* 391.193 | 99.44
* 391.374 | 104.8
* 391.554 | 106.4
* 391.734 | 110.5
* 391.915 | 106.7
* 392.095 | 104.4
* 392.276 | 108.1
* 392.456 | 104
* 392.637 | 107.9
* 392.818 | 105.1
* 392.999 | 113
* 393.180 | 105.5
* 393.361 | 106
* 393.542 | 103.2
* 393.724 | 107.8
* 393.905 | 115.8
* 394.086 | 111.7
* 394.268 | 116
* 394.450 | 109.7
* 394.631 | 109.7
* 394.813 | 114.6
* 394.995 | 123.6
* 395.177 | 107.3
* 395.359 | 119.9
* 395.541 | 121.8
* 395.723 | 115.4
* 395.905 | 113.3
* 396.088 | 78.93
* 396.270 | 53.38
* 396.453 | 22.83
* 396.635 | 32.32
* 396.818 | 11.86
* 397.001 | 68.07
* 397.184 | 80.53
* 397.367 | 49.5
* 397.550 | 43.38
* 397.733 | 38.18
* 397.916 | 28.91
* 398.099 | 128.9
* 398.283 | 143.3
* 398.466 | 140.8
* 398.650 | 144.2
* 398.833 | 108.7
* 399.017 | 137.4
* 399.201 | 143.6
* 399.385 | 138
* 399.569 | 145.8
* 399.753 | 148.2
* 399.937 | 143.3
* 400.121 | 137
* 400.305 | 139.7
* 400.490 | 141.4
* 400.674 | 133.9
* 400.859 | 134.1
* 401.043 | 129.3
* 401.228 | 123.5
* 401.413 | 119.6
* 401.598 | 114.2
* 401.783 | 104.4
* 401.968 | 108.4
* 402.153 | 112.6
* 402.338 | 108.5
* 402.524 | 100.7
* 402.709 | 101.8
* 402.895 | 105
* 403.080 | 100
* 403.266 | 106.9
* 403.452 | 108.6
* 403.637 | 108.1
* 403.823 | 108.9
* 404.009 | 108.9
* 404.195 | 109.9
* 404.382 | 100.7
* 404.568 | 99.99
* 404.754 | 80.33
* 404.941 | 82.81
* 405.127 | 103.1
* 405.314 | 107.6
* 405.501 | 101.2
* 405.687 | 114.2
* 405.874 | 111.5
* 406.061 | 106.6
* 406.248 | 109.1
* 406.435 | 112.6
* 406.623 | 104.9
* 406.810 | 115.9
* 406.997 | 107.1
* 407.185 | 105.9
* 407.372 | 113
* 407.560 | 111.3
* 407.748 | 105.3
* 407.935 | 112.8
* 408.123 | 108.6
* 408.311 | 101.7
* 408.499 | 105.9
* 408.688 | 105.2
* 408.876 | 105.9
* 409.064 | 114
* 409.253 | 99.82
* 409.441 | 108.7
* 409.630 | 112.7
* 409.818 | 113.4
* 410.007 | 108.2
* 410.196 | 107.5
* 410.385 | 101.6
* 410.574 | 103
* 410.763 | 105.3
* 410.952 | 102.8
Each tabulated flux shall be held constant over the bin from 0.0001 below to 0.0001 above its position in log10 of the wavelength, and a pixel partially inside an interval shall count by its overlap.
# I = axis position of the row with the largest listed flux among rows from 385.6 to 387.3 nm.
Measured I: 386.537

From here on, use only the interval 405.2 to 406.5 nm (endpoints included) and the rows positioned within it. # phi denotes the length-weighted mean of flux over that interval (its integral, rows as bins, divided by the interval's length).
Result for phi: 109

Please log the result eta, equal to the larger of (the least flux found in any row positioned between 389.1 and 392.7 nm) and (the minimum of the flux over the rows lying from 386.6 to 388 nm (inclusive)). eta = 94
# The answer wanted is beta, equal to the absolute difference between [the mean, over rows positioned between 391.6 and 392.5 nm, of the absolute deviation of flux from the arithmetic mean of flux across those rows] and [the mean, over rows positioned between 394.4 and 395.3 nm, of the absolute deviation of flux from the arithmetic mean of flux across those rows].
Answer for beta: 2.8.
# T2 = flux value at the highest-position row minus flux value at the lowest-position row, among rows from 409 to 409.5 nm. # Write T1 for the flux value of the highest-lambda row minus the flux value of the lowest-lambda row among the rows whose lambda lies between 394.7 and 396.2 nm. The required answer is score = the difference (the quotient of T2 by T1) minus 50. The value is -49.9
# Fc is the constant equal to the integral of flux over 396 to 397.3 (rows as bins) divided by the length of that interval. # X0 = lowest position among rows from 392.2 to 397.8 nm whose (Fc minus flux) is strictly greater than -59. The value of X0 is 392.276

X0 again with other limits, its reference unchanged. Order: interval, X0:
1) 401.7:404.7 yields 401.783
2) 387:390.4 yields 387.072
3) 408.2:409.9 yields 408.311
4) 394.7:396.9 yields 395.177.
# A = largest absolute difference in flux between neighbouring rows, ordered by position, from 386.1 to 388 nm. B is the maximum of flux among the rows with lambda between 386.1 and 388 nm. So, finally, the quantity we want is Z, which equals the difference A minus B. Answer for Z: -89.7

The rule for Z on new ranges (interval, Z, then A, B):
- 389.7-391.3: -96.2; 9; 105.6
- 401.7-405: -92.9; 20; 112.6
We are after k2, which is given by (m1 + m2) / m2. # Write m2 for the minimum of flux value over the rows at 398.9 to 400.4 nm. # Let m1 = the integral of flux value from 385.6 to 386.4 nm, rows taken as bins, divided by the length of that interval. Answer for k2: 1.65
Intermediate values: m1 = 89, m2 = 137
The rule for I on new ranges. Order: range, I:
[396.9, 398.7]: 398.650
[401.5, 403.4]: 401.598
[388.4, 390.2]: 389.217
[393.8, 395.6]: 394.995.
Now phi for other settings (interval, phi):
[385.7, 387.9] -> 92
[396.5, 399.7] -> 93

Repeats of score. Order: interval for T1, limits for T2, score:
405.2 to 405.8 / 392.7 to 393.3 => -49.9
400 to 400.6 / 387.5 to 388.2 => -48.7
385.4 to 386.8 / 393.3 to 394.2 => -18.3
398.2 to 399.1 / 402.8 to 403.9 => -50.7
